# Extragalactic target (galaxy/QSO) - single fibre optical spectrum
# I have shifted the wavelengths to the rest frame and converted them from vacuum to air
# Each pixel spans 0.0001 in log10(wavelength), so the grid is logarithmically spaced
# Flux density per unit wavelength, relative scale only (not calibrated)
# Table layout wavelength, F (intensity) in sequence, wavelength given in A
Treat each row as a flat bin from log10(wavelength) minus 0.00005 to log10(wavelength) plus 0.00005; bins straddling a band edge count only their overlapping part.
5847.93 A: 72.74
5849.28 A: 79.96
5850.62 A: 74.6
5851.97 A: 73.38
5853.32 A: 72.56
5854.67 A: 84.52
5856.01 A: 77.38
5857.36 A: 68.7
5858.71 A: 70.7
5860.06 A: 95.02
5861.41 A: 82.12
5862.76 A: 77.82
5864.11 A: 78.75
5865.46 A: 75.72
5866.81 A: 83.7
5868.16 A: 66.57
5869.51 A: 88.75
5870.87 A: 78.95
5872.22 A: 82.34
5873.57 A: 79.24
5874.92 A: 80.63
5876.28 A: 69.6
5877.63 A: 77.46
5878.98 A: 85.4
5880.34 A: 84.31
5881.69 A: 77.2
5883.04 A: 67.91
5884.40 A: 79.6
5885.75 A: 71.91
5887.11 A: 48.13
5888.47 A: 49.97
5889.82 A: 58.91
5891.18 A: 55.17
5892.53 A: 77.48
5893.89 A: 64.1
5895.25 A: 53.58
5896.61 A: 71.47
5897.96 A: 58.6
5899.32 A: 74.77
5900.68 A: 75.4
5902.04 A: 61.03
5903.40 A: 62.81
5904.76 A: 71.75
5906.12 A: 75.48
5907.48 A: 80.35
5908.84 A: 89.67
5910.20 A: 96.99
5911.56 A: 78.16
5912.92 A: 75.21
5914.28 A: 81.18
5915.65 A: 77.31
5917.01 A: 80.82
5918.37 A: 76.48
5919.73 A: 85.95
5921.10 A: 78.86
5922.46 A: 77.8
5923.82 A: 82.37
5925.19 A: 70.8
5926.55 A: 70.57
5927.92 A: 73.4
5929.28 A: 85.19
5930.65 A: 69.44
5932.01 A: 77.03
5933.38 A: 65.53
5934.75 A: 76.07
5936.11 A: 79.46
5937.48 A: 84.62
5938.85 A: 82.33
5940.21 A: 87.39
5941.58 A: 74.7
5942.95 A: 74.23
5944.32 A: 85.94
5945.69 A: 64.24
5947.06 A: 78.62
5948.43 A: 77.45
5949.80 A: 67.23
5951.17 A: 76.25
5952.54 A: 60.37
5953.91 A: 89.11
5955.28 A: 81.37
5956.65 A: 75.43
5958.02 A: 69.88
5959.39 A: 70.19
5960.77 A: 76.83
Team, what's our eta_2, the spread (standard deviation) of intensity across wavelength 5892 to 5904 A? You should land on 8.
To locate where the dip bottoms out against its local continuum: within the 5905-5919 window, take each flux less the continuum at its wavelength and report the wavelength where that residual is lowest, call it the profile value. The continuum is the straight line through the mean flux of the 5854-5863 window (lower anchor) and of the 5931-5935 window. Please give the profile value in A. 5906.12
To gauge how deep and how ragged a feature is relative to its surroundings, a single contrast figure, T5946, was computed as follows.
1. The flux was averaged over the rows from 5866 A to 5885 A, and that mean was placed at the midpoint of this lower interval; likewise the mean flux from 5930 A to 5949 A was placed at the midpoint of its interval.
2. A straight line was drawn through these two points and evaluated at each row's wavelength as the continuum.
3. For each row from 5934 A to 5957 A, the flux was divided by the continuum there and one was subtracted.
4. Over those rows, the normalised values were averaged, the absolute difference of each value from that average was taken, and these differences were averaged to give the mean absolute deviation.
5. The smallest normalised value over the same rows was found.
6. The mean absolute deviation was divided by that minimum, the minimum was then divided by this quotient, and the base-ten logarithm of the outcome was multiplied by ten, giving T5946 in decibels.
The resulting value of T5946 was -2.3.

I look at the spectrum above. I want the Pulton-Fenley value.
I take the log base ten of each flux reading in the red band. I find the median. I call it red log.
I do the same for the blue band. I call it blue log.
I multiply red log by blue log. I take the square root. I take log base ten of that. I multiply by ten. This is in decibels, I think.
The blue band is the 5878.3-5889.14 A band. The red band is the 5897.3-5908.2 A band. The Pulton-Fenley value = 2.71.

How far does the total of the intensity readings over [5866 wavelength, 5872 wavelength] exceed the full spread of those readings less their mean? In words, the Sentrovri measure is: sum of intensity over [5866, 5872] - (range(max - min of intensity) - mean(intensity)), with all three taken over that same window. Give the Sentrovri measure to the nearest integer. 375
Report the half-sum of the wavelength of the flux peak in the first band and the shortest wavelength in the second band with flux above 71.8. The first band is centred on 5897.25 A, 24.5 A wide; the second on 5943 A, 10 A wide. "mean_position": 5923.8 A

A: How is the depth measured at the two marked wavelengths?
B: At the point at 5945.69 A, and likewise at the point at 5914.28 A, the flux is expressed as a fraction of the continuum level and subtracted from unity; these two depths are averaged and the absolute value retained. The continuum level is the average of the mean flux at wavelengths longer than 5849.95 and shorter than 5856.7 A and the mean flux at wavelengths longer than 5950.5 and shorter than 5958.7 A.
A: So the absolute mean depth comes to 0.043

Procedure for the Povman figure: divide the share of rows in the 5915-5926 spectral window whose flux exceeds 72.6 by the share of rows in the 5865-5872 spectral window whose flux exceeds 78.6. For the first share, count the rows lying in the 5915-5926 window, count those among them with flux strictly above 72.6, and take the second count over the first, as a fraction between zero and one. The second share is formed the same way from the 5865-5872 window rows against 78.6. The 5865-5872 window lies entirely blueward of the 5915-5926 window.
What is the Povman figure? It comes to 1.5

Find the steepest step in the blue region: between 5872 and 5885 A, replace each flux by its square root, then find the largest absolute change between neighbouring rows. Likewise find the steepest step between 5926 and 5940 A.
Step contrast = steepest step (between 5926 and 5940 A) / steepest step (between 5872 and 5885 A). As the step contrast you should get 1.3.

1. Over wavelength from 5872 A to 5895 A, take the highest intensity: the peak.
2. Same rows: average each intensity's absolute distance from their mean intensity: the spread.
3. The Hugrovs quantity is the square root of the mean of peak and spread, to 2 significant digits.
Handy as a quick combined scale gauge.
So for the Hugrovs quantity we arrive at 6.9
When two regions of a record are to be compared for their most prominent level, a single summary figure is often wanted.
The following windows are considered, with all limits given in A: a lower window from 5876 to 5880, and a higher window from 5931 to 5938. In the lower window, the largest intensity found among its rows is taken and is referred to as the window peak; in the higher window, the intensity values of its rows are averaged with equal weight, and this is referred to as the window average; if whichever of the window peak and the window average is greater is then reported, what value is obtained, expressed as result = 85.4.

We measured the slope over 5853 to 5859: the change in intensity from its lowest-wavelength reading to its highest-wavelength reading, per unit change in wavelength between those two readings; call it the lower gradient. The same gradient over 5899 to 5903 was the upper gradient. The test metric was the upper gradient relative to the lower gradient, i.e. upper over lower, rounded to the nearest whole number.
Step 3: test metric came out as 15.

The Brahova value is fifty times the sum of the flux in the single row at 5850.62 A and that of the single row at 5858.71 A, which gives 7265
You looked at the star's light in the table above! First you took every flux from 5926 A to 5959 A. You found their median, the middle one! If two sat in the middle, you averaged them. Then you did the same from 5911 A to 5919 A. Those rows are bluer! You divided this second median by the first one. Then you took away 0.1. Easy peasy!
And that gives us 0.921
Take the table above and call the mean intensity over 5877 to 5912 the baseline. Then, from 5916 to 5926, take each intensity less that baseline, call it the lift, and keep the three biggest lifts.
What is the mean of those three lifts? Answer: 12.0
